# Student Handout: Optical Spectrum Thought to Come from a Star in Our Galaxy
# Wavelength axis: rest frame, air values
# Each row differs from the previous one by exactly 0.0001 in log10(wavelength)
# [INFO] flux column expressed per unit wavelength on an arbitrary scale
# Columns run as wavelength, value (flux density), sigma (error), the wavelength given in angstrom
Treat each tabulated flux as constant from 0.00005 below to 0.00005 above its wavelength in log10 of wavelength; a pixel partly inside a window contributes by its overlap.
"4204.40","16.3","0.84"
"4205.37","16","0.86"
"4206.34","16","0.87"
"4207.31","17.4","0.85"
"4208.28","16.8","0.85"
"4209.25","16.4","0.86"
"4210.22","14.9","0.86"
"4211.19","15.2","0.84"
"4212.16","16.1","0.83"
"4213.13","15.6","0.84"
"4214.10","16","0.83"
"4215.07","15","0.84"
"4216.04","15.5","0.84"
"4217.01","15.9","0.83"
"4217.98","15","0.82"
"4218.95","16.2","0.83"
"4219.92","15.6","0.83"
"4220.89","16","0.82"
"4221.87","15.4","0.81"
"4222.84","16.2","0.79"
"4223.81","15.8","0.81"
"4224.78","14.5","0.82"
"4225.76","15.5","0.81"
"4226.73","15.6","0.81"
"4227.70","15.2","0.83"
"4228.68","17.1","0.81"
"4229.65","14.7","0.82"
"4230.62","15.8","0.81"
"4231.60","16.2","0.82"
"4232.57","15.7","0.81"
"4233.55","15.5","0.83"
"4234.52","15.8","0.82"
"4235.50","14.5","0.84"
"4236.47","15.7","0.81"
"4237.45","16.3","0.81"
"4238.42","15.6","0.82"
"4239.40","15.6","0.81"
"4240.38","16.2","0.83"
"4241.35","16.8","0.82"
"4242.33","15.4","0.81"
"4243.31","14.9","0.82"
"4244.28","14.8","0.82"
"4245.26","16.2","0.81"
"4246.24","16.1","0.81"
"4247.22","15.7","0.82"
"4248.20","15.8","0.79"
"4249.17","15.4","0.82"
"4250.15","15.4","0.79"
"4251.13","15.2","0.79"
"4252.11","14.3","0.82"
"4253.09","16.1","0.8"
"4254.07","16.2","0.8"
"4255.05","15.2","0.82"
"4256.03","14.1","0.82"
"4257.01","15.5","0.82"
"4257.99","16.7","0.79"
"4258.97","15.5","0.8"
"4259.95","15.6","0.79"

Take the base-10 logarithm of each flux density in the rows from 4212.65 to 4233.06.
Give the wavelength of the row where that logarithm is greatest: 4228.68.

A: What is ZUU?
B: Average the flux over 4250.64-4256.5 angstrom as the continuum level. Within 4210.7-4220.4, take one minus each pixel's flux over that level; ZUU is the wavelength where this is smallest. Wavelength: 4218.95 angstrom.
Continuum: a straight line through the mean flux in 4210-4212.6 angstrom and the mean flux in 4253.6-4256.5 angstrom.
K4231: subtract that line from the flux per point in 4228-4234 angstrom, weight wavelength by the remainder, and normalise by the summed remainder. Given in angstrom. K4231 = 4230.4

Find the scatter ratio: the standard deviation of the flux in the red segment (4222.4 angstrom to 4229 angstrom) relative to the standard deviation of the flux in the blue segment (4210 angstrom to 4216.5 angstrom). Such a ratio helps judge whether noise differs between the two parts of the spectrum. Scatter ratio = 1.74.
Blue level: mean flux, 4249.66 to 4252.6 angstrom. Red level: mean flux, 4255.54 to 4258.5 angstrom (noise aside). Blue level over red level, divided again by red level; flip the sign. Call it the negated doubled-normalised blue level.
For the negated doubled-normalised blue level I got -0.063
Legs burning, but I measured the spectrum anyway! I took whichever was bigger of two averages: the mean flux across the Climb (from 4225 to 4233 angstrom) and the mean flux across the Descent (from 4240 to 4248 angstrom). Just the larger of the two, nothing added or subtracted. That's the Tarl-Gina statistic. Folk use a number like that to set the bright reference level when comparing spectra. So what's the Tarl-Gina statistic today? 15.8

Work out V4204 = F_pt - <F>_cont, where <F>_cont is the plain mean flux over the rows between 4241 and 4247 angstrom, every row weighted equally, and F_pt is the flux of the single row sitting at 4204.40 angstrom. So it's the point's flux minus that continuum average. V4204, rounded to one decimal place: 0.6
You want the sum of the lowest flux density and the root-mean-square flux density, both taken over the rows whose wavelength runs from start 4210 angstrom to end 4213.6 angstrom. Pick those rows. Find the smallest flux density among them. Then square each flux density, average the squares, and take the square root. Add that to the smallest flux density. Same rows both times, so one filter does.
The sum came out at 30.4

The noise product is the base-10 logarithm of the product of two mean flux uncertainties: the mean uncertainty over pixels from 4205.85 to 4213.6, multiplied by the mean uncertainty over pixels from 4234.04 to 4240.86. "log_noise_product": -0.157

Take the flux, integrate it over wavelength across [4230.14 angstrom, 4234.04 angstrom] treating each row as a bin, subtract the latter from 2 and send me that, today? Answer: -59.6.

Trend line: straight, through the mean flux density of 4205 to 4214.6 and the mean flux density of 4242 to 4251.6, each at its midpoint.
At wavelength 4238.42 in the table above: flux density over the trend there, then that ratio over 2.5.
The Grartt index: 0.400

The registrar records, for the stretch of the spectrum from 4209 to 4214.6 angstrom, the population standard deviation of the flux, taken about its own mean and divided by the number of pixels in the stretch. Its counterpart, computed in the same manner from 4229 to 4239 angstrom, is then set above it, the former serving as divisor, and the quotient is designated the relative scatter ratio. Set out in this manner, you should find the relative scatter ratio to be 1.0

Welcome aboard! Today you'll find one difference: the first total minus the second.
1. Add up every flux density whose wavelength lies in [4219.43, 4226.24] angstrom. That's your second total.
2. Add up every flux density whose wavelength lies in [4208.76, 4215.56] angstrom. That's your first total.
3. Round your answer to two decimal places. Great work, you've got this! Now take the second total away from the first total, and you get 0.20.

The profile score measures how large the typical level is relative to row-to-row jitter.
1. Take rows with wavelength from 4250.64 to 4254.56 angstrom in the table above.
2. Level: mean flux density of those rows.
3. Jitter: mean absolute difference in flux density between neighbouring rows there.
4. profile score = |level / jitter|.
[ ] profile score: 17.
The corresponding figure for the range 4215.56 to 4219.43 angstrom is 19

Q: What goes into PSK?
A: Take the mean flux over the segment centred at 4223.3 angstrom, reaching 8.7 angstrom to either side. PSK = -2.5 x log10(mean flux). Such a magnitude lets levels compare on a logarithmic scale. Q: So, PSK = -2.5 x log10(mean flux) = -2.984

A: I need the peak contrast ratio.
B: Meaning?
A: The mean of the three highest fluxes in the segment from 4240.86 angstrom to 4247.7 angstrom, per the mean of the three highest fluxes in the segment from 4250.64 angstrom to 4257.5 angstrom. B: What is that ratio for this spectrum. 1.03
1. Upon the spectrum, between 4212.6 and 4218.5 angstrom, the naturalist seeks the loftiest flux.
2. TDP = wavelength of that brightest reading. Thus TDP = 4214.10 angstrom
